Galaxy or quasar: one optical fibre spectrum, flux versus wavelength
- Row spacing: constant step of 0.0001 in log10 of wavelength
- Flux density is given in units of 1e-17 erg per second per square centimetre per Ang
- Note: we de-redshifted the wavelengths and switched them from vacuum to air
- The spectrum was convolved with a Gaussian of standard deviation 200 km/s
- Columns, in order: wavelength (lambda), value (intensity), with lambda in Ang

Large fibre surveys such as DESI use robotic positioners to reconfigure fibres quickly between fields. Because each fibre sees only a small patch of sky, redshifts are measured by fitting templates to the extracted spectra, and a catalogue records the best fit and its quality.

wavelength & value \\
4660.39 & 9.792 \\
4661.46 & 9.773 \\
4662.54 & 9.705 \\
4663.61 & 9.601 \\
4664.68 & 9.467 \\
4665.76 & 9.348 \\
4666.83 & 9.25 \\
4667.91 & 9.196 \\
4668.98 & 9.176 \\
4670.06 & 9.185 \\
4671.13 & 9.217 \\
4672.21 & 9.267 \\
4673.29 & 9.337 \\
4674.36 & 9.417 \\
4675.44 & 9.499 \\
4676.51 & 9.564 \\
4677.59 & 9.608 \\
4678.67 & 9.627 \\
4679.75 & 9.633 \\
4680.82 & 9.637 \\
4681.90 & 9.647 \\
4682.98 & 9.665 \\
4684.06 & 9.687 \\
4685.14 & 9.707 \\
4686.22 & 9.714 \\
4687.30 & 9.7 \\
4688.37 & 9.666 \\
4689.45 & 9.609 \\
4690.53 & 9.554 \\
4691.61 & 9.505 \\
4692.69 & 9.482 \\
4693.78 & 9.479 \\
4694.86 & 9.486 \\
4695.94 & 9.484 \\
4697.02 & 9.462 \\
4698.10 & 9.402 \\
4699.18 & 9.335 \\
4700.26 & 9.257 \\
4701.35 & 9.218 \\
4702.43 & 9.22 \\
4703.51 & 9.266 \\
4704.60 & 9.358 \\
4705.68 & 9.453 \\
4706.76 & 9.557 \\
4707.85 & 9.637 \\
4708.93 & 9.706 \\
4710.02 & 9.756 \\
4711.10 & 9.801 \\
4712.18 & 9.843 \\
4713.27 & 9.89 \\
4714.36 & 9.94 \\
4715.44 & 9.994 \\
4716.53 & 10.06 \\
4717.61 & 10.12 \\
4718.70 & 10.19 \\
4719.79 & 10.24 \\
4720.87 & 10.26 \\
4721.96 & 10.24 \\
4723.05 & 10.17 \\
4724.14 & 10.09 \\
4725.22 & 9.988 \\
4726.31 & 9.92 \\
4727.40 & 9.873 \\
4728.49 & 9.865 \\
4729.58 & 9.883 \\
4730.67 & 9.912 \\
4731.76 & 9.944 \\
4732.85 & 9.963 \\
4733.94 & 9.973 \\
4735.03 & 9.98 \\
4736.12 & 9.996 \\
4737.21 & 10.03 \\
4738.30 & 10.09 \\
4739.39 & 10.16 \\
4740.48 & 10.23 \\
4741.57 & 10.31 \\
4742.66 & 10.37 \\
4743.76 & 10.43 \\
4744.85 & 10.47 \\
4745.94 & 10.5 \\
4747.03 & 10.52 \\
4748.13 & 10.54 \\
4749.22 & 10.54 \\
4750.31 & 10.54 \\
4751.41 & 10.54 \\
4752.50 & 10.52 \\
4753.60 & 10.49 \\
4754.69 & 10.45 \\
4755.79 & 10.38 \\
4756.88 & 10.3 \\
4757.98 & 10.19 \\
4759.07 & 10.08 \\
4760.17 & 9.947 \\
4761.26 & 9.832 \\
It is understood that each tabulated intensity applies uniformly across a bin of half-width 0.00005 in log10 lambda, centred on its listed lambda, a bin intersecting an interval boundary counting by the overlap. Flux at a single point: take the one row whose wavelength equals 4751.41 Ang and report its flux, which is 10.54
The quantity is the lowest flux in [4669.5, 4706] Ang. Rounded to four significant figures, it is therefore 9.185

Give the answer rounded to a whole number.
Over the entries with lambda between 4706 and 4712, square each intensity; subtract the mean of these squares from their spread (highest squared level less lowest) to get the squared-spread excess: -89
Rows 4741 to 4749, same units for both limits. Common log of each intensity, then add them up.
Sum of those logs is 7.13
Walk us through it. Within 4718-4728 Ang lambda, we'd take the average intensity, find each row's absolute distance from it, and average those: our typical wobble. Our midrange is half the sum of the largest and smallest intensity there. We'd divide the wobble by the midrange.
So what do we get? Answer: 0.012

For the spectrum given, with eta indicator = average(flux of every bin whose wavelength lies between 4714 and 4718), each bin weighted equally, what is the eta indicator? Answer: 10.0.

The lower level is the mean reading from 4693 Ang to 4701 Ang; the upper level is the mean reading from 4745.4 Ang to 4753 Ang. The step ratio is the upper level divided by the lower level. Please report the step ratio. 1.12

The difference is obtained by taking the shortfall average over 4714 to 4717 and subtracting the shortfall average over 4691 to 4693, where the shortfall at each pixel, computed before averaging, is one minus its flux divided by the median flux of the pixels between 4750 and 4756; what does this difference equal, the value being -0.048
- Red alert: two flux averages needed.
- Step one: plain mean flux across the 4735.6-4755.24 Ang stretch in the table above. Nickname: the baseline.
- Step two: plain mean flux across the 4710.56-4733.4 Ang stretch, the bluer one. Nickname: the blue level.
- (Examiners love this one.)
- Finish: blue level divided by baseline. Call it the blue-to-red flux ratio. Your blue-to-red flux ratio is 0.965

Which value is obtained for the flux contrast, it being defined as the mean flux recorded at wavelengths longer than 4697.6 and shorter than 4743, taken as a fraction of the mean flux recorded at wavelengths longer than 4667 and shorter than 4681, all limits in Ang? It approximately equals 1.05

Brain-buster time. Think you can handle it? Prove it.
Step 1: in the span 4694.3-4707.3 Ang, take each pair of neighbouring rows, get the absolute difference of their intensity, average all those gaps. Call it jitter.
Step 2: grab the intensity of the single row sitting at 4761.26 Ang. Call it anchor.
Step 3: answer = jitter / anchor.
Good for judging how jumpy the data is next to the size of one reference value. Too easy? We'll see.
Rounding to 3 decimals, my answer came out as 0.006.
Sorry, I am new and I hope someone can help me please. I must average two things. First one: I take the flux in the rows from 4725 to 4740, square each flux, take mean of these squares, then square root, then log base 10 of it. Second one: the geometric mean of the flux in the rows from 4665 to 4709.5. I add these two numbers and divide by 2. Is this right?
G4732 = 5.23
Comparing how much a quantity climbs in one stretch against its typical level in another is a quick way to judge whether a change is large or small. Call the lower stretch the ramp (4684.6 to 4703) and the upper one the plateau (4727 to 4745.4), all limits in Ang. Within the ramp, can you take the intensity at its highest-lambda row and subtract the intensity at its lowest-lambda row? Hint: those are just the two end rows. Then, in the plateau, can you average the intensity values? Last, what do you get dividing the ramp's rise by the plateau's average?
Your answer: -0.05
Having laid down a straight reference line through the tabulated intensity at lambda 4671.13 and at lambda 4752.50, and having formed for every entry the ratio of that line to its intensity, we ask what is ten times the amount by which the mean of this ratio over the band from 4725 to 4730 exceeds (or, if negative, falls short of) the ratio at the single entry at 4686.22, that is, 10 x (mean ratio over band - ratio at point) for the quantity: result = 0.5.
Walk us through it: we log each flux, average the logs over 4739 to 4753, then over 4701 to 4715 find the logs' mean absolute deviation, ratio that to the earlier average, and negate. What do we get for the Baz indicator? -0.010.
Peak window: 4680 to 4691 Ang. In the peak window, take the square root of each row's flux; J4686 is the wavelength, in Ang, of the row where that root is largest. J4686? 4686.22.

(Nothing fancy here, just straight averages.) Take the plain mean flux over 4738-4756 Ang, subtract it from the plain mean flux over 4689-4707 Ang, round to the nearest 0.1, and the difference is -1.0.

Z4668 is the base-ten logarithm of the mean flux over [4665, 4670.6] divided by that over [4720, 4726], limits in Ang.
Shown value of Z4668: -0.041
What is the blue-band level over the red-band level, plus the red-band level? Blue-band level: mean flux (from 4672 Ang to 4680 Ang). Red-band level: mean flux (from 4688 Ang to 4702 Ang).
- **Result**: 10.5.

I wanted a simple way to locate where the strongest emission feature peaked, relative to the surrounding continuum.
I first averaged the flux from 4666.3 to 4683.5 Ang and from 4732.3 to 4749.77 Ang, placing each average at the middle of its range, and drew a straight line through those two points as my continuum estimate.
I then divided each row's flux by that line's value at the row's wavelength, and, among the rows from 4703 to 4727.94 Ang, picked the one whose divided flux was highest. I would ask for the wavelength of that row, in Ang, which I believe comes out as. 4720.87 Ang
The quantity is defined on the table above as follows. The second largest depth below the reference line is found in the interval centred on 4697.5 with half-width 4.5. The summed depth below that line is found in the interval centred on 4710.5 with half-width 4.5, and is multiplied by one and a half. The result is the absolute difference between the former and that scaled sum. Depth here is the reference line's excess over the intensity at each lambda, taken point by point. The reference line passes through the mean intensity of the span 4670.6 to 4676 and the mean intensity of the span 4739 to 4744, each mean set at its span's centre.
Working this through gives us 0.7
